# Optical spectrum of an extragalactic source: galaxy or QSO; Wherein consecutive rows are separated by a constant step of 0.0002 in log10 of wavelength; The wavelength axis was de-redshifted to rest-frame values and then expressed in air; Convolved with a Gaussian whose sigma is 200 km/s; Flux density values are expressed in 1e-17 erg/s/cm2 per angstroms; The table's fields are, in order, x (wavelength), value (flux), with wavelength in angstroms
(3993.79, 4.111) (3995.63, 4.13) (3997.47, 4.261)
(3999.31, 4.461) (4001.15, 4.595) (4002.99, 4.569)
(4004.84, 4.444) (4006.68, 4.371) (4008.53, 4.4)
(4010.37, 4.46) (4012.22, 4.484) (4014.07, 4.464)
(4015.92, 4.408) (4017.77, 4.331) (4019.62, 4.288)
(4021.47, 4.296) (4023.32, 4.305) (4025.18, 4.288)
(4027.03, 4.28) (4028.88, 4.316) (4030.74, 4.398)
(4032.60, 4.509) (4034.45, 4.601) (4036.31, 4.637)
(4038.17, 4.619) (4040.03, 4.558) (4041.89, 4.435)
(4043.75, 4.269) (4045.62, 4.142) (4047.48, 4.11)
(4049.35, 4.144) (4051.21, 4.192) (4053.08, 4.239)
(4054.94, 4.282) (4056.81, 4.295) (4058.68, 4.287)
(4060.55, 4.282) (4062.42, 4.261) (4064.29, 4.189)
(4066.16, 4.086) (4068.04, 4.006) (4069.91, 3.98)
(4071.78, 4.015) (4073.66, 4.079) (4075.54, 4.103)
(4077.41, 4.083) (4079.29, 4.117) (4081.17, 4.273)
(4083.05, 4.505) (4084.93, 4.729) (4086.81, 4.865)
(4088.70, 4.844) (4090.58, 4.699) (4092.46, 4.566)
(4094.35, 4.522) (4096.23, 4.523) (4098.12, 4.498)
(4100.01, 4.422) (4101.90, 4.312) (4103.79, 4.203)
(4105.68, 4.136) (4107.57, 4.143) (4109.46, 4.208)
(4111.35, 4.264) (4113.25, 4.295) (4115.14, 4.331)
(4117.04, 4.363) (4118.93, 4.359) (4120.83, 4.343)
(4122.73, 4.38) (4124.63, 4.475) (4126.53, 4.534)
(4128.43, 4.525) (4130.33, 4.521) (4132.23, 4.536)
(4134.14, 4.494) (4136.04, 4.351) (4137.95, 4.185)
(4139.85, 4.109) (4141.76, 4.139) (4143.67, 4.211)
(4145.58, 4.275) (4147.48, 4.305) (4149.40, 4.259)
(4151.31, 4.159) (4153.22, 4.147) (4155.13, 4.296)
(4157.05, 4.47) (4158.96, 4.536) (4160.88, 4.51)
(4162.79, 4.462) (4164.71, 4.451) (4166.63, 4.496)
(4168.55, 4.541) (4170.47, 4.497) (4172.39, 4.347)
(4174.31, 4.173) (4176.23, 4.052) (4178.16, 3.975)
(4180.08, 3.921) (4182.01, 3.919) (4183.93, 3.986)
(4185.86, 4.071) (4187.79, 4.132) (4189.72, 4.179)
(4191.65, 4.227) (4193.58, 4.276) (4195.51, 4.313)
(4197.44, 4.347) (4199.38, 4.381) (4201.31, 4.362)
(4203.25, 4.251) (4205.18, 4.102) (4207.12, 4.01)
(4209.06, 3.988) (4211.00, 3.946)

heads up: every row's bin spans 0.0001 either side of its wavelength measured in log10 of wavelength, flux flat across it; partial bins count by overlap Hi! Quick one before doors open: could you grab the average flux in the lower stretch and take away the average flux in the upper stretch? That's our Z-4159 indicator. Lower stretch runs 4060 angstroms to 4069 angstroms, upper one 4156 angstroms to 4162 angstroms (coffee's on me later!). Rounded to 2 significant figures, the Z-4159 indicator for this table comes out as -0.34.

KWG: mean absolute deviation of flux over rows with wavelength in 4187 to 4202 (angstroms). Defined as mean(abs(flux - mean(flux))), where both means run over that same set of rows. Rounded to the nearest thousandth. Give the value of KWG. 0.074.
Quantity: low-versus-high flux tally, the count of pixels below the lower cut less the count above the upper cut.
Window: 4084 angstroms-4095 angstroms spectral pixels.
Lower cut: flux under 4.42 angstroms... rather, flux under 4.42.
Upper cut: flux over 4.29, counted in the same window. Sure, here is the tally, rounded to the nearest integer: -6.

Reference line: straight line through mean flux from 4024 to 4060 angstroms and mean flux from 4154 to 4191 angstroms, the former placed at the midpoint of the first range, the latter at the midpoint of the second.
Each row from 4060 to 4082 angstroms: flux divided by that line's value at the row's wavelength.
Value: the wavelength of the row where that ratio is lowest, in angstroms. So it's 4069.91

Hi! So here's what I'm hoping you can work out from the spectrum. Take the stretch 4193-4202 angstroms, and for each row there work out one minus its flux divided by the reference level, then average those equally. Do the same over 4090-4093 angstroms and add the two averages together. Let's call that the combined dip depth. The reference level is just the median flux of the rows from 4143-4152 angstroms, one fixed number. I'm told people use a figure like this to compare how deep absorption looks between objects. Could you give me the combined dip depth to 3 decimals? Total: -0.106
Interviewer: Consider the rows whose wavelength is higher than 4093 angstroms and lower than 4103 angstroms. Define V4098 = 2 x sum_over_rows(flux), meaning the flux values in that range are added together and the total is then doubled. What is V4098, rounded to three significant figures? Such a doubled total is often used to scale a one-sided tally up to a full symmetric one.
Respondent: 44.6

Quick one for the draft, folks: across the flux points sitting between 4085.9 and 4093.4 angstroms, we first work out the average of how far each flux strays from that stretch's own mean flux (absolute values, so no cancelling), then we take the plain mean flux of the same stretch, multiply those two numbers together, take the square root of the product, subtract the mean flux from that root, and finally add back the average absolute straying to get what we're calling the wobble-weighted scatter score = -3.9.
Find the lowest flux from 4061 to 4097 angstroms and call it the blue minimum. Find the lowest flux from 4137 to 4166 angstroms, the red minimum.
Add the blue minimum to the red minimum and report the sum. 8.09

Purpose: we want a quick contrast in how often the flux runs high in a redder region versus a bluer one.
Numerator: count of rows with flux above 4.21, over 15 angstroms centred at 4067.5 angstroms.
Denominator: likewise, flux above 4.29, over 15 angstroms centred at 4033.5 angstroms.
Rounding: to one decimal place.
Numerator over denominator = 0.3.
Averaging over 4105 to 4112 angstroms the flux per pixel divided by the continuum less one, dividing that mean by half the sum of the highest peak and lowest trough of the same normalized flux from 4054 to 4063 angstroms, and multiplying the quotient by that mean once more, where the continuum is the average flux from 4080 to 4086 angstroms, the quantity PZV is -0.10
